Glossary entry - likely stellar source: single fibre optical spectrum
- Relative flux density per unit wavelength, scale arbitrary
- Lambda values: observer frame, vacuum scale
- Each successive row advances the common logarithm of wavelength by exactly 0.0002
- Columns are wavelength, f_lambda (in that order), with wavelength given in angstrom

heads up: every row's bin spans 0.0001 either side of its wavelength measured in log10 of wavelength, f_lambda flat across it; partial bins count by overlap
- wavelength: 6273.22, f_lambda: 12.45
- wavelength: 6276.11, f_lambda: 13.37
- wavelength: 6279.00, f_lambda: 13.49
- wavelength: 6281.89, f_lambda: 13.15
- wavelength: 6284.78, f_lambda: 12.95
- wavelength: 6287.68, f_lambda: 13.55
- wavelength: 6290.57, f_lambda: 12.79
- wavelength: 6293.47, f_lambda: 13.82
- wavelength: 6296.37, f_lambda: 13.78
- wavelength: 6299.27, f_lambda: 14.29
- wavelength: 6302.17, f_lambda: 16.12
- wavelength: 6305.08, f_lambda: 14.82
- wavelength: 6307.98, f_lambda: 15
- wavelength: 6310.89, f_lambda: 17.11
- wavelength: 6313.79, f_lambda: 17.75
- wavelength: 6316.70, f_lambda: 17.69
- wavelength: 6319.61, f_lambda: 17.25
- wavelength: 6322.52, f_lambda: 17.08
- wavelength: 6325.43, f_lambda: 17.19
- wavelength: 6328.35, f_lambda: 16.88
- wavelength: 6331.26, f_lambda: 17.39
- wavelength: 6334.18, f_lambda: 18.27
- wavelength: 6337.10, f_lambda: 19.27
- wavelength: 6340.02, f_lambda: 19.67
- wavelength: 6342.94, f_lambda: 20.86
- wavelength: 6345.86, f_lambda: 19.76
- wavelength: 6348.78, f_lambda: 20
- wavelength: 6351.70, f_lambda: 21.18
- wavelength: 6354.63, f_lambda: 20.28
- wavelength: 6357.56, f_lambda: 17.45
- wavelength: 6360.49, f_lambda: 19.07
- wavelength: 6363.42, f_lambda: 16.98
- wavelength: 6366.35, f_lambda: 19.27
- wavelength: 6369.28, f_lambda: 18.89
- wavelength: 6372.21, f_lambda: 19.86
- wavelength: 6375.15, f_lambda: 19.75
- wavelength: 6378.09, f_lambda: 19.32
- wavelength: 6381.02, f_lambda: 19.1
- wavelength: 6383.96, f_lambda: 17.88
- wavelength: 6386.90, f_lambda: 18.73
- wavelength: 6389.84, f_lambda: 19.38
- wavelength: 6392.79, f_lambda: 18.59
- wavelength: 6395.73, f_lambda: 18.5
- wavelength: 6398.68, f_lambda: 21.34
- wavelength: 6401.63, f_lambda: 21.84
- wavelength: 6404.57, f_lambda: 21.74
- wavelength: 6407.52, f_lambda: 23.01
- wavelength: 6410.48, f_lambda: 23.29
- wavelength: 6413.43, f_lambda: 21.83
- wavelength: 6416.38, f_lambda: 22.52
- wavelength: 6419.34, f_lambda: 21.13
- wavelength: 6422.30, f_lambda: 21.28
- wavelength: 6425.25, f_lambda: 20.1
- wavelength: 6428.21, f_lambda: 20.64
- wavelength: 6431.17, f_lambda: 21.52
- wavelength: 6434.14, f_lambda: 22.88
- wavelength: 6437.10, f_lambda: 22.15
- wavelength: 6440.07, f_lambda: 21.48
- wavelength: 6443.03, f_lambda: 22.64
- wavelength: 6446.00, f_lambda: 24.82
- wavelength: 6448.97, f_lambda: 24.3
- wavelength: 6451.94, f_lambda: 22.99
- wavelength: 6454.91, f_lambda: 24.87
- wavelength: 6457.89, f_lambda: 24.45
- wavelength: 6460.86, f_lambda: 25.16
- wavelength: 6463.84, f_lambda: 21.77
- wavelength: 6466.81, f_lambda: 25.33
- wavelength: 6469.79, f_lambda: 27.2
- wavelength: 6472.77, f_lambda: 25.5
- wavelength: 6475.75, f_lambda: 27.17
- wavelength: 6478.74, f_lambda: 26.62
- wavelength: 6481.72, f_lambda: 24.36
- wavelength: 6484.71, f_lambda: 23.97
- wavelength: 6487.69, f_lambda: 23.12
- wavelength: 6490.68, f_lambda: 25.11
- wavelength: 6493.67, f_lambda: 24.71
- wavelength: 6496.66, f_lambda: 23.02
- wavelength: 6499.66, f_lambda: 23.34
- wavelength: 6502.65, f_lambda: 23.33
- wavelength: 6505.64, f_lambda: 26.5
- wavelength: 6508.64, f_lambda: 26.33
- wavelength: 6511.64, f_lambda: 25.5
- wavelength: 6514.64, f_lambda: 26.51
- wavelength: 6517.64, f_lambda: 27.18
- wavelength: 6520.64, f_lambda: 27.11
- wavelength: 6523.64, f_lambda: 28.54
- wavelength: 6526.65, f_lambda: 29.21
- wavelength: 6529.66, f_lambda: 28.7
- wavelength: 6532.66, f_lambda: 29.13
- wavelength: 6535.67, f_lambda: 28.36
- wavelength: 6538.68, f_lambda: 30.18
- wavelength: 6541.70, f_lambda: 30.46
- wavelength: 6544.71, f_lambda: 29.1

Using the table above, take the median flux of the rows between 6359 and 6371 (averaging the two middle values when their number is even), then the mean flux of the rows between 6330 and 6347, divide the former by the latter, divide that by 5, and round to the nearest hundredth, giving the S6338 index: 0.20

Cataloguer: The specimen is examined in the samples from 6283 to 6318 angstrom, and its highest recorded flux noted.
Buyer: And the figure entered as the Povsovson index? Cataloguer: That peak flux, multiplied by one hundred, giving 1775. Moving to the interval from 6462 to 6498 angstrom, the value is 2720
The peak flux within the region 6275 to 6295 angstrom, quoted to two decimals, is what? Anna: 13.82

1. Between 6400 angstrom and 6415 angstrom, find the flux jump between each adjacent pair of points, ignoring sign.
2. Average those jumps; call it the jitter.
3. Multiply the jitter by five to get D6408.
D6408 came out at 3.9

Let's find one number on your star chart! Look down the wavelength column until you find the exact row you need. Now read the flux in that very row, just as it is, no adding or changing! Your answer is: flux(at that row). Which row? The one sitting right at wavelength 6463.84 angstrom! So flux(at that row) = 21.77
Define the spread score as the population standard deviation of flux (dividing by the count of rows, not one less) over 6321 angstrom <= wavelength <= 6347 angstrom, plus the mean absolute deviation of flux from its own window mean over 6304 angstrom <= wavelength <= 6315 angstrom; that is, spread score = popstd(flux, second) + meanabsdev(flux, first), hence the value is 2.6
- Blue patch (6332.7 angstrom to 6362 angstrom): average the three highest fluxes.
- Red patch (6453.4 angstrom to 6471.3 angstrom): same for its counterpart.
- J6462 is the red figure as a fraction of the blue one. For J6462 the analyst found 1.25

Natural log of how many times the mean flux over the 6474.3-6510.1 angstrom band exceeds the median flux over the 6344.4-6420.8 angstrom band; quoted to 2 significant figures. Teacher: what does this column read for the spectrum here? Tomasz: 0.23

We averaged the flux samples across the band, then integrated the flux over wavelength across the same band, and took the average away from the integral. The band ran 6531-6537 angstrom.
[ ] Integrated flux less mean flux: 144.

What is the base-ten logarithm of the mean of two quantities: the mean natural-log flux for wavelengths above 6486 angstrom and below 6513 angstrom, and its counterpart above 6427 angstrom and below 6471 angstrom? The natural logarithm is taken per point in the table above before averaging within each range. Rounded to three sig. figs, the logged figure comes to 0.502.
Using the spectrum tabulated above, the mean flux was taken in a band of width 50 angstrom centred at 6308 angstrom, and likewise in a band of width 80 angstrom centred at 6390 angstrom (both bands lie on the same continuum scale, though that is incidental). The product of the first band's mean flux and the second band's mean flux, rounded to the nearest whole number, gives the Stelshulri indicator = 314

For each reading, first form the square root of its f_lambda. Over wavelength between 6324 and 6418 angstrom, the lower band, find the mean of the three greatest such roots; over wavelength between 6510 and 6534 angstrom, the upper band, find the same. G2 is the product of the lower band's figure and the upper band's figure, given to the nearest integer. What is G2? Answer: 26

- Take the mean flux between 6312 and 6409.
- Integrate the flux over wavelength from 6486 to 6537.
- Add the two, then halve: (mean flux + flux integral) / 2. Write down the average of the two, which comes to 678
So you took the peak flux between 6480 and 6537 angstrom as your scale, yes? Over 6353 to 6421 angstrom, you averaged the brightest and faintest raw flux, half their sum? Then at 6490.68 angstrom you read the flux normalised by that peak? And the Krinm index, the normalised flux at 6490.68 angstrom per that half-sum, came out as 0.0427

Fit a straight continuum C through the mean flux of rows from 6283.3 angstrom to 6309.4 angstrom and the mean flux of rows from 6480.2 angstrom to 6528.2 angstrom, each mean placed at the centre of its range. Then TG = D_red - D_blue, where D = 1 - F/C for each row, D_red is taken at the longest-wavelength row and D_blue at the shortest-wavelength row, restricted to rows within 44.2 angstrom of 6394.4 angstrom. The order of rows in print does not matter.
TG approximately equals 0.22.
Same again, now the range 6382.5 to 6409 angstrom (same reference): -0.19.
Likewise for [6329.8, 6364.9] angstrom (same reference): 0.13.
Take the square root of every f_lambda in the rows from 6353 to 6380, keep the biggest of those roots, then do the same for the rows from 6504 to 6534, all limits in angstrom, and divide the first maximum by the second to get 0.833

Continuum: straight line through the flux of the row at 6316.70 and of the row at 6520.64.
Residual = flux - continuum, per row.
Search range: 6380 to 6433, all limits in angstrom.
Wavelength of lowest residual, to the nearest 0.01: 6383.96 angstrom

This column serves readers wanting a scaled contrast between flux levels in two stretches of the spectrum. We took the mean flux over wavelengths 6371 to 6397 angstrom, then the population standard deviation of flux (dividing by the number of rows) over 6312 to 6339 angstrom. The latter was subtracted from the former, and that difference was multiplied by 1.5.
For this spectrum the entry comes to 27.5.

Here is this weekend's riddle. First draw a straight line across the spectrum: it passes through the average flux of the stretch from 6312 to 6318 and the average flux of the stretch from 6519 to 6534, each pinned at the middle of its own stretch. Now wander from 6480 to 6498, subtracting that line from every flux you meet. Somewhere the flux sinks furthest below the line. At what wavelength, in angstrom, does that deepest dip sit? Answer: 6496.66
